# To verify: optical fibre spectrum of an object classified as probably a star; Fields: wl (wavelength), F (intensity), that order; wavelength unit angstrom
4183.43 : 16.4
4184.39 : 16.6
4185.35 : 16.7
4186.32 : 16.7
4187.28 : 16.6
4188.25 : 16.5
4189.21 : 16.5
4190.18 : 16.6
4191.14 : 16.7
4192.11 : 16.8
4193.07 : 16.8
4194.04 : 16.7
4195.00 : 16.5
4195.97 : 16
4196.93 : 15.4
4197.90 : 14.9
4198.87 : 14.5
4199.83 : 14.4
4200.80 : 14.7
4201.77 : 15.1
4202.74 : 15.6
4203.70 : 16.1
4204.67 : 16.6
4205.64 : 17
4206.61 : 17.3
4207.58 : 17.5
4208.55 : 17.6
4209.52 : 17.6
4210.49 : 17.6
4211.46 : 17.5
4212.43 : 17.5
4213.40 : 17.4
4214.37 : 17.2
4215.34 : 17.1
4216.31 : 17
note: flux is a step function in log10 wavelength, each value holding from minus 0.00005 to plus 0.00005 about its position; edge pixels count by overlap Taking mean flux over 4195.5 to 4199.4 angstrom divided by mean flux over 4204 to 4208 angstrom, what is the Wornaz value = 0.89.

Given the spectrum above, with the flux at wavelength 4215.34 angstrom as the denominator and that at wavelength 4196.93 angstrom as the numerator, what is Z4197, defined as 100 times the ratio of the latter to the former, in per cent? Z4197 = 90.1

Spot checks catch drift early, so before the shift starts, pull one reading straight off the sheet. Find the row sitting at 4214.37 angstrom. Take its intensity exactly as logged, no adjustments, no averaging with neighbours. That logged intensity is 17.2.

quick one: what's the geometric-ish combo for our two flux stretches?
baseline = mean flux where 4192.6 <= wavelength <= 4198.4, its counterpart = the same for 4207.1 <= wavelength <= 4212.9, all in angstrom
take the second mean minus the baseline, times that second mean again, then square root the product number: 5.1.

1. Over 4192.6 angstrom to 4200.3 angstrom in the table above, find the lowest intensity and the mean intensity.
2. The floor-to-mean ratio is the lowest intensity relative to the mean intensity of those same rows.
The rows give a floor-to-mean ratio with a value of 0.92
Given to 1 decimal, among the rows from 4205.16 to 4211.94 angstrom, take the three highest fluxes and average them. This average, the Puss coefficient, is 17.6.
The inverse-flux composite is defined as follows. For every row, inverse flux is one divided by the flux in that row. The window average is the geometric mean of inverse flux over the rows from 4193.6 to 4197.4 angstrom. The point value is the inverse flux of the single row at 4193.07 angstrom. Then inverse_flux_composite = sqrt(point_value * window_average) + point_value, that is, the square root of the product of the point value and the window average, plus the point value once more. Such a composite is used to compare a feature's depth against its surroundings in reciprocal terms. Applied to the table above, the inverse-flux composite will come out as 0.120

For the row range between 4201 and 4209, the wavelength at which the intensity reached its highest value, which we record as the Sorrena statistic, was 4208.55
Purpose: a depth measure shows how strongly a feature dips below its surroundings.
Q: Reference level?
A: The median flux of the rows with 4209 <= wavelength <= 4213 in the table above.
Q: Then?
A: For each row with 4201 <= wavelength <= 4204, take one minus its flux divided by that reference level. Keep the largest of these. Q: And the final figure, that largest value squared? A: 0.019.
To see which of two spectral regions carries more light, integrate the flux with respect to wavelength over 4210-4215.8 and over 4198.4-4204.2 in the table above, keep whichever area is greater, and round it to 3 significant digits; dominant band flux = 101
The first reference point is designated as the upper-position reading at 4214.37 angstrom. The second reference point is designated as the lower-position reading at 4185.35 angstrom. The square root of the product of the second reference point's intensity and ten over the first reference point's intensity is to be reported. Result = 3.12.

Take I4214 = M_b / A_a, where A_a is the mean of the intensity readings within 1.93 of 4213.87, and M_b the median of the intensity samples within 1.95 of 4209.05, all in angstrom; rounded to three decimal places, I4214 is 1.017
